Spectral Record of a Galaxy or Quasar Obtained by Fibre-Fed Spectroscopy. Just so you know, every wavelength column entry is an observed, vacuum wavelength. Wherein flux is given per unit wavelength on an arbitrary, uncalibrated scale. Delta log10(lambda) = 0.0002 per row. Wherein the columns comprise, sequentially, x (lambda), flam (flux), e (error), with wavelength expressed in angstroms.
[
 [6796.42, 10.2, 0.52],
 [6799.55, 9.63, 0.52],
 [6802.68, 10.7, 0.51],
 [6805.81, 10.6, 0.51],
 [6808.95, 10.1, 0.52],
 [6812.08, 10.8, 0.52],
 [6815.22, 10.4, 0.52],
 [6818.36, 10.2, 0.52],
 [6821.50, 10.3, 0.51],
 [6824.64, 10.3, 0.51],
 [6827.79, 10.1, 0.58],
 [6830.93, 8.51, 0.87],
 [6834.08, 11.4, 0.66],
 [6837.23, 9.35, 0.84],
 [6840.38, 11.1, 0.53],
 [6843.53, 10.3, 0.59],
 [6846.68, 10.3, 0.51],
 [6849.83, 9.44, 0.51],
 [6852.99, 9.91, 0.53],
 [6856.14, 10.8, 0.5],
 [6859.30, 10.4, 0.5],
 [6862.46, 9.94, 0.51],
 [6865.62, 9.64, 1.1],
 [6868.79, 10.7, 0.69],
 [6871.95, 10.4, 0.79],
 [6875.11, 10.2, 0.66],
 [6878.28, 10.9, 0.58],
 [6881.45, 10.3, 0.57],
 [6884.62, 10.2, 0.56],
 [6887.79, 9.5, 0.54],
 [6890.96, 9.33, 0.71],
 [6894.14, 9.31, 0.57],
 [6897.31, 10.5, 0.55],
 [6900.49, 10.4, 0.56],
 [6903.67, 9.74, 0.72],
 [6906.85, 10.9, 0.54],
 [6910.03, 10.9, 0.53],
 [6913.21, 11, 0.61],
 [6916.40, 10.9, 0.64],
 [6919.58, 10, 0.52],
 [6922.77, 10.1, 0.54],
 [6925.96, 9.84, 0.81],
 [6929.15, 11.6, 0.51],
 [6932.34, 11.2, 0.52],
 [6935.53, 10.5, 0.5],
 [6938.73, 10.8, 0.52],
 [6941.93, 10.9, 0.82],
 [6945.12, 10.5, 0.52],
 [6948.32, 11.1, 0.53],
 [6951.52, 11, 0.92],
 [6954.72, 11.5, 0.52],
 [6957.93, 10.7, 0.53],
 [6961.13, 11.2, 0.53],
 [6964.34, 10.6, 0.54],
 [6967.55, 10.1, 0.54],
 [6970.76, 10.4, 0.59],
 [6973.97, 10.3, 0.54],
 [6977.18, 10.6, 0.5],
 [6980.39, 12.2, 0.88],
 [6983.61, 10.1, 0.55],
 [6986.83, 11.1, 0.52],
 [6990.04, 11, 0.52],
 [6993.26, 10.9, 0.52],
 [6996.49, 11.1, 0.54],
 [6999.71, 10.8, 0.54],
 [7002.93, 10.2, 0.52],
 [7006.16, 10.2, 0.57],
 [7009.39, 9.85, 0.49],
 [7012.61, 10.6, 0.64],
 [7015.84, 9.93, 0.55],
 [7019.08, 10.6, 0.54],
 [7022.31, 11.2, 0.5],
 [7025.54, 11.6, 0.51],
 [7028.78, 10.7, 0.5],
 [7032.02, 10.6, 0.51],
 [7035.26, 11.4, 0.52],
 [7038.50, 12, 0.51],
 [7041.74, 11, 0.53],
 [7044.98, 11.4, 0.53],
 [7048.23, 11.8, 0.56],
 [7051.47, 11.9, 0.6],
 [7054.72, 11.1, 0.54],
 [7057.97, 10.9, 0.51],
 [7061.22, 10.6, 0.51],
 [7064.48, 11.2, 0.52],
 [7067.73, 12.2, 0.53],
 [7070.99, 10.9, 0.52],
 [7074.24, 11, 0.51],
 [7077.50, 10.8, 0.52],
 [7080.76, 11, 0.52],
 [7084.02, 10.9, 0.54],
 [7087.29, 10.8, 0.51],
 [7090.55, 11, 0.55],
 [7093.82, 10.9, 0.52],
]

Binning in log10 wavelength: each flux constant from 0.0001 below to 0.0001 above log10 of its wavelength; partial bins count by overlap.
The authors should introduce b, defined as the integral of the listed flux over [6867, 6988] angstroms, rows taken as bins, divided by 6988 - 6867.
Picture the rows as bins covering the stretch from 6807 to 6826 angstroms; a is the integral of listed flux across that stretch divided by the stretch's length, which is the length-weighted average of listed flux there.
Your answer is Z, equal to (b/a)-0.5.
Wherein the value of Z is 0.52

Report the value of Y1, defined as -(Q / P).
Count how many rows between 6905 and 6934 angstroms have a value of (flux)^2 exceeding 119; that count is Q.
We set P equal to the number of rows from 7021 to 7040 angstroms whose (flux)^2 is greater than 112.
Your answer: -0.5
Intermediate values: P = 6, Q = 3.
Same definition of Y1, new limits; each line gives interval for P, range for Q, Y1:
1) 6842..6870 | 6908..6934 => -1.5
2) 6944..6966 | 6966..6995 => -0.5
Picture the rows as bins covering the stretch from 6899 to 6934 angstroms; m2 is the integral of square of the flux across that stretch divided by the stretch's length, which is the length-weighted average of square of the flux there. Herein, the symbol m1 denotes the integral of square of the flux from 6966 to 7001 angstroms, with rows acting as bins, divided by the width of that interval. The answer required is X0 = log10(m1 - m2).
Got 0.6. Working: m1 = 117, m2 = 113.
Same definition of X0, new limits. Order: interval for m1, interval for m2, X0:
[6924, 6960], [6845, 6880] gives 1.1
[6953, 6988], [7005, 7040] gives -1.9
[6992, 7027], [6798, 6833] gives 1.0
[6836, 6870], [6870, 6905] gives 0.3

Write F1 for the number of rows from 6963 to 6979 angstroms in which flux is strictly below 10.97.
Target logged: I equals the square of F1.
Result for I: 25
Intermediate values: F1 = 5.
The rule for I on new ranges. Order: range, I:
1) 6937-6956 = 9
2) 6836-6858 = 36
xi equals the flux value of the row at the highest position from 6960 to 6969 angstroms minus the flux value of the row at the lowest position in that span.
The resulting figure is -1.1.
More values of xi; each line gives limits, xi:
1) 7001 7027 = 1.4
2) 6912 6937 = -0.5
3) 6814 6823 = -0.1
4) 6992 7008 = -0.7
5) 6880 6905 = -0.6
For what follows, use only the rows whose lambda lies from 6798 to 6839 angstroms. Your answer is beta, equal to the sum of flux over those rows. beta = 132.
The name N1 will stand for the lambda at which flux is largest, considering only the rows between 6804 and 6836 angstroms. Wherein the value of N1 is 6834.08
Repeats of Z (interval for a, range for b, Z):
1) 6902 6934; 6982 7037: 0.51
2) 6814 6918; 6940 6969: 0.56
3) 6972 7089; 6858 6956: 0.45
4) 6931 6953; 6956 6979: 0.48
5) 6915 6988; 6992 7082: 0.52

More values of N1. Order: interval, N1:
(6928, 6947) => 6929.15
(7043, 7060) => 7051.47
